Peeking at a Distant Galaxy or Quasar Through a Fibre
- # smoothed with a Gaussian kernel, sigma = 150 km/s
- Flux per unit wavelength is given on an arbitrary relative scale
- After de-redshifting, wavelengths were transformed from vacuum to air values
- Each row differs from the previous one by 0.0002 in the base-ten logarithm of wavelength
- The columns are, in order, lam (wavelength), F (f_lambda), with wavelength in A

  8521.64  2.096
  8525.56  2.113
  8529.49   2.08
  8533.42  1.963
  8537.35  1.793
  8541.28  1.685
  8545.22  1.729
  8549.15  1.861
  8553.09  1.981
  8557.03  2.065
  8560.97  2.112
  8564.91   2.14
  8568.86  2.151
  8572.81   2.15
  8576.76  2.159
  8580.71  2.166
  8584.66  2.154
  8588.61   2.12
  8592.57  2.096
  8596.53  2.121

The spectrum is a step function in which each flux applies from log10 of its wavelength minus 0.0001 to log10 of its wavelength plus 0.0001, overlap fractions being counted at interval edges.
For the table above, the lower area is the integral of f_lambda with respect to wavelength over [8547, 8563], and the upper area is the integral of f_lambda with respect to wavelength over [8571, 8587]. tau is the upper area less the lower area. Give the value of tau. 2.5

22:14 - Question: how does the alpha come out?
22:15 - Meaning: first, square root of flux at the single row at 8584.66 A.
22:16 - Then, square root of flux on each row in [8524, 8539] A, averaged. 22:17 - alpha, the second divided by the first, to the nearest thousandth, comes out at 0.960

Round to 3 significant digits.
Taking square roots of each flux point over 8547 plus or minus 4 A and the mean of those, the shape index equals 1.34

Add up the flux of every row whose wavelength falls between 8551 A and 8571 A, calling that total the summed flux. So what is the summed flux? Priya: 10.4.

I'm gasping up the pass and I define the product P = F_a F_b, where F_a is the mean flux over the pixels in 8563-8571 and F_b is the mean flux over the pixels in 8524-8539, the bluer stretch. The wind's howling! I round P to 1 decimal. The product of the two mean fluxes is 4.3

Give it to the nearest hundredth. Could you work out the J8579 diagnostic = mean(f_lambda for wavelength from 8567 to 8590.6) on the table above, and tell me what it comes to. 2.15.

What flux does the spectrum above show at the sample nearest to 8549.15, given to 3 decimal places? 1.861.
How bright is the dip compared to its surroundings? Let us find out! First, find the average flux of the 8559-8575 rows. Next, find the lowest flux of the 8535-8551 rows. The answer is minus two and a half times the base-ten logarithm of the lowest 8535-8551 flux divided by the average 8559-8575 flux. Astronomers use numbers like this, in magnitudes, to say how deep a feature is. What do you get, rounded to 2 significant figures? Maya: 0.26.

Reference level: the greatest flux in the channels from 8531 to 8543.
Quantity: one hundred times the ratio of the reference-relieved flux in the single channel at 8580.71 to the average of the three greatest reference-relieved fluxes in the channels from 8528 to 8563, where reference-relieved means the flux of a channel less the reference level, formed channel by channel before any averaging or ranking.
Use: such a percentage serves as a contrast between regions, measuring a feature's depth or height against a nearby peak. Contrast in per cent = 165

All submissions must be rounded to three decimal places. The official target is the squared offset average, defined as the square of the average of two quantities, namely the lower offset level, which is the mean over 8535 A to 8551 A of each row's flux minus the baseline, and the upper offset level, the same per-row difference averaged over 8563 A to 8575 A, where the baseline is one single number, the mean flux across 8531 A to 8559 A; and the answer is 0.008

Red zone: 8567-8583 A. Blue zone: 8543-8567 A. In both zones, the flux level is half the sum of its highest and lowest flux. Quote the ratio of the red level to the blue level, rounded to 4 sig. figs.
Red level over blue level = 1.116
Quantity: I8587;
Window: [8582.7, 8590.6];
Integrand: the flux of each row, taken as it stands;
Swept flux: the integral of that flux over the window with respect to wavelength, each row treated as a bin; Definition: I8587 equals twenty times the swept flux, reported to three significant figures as 338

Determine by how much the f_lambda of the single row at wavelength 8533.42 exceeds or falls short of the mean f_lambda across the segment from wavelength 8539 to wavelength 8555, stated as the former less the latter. 0.15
